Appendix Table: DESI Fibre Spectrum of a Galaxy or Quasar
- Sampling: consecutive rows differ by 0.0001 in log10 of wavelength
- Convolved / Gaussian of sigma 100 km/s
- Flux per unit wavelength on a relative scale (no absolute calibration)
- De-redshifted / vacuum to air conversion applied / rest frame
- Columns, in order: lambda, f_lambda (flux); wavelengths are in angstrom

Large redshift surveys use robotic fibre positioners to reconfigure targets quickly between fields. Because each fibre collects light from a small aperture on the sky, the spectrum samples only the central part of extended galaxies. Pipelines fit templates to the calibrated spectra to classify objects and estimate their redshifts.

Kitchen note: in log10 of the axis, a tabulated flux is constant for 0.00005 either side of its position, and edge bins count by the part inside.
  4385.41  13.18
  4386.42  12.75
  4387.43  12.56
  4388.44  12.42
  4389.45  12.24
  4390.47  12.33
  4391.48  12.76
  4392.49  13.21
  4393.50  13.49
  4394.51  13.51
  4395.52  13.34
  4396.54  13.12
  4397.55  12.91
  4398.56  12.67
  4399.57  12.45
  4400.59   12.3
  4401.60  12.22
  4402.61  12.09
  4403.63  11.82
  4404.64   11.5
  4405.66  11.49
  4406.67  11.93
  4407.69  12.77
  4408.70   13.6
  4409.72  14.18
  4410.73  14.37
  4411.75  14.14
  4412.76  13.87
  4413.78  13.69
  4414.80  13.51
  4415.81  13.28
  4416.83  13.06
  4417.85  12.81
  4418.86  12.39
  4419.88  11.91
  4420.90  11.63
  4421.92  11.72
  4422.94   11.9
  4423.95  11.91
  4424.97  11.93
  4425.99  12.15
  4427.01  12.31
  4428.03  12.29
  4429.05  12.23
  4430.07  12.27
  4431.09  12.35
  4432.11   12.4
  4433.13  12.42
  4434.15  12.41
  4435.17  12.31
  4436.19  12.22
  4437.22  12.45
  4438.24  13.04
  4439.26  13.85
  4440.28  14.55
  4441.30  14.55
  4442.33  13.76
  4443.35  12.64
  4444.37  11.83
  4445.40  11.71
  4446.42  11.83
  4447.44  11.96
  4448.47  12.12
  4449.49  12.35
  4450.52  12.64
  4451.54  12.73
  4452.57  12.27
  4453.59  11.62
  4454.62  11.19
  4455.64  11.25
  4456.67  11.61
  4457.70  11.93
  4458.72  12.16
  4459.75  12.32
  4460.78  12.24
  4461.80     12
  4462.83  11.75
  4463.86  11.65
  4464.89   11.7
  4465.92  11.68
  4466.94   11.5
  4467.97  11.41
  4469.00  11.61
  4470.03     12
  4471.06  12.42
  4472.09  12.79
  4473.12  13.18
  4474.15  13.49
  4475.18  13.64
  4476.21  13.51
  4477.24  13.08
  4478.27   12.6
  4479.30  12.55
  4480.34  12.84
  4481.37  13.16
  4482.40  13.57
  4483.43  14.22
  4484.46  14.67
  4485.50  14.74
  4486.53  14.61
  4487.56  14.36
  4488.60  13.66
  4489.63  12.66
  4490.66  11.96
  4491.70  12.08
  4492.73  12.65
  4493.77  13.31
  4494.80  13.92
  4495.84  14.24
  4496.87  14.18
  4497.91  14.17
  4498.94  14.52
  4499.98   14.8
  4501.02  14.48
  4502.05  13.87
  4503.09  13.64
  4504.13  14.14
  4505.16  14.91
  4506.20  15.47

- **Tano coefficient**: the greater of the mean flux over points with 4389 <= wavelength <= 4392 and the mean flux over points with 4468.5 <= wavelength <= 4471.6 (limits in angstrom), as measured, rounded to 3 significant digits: 12.4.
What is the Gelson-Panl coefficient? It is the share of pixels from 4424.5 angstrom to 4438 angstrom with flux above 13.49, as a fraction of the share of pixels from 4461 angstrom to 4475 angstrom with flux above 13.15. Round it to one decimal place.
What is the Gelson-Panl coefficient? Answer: 0.0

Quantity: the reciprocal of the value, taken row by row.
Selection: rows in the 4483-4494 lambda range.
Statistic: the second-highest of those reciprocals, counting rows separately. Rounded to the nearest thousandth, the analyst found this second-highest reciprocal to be 0.083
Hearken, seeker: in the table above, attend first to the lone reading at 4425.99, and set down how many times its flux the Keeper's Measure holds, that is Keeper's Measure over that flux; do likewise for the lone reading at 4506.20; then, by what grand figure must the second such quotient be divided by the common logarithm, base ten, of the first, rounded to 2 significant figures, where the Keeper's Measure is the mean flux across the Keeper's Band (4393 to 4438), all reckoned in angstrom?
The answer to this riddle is 49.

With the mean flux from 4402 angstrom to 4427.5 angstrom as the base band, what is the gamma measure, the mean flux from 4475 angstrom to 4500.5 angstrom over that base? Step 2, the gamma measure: 1.08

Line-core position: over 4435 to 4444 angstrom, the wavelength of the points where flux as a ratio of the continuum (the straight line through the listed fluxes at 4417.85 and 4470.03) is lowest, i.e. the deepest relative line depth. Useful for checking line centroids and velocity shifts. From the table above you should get 4436.19 angstrom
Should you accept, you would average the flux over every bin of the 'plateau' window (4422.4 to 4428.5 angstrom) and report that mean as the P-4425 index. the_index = 12.1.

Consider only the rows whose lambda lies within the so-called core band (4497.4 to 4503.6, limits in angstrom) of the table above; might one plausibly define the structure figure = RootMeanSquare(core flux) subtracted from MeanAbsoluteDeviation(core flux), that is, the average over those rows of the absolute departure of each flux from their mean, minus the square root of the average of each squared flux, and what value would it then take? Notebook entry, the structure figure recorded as -13.9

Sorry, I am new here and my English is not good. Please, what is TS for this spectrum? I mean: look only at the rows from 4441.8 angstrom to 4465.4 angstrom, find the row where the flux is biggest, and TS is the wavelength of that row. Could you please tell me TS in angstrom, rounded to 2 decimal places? 4442.33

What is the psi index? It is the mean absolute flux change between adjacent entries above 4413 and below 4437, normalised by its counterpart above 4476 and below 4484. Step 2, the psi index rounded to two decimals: 0.39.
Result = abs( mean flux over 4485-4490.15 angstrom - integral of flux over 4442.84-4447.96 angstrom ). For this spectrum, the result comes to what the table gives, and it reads 47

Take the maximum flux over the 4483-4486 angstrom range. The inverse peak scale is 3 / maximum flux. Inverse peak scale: 0.204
